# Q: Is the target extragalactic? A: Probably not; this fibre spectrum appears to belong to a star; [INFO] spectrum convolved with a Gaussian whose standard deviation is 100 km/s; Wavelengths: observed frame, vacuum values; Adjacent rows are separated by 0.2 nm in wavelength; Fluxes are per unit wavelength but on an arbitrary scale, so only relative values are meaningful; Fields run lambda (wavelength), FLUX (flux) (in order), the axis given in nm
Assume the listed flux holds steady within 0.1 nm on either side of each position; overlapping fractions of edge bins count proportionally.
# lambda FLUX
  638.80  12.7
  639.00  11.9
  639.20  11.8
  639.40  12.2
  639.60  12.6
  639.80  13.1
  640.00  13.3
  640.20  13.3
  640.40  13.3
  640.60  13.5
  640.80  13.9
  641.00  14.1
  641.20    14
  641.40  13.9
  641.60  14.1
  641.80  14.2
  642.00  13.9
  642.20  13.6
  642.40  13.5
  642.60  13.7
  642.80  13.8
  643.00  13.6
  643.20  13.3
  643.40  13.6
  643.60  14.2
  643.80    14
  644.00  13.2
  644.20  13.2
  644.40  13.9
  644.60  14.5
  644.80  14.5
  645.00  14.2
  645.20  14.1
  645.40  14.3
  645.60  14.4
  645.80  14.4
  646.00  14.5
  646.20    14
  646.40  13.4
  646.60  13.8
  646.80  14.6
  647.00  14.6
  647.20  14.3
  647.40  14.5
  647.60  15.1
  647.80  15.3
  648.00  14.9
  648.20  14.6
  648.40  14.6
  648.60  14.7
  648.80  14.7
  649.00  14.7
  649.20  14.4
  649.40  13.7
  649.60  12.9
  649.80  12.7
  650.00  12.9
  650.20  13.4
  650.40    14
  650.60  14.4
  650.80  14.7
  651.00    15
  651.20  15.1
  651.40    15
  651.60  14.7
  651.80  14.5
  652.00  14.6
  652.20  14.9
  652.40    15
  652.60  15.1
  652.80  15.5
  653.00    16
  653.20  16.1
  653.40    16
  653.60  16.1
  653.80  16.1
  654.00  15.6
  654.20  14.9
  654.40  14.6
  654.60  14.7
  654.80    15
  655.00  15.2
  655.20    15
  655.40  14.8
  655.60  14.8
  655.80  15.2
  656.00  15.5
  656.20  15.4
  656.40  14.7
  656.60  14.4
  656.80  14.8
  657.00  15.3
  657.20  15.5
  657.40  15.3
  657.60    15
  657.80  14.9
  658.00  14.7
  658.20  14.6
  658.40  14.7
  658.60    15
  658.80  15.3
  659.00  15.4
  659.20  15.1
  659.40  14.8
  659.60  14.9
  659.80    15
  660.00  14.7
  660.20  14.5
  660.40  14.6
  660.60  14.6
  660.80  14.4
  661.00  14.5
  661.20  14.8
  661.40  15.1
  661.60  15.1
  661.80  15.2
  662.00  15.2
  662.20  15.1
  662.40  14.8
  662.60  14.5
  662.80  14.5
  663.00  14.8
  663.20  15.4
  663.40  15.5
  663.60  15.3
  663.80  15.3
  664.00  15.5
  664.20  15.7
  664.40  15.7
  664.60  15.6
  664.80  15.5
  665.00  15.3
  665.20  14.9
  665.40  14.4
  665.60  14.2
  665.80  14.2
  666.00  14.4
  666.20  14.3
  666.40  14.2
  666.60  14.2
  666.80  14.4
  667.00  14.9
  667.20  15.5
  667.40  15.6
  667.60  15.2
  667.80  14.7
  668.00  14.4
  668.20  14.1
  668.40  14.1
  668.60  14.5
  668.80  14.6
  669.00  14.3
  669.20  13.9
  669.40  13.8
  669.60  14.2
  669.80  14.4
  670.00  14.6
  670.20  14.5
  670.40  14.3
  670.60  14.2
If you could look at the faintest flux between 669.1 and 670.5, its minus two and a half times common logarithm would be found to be -2.85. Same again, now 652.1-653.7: -2.93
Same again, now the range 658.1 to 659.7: -2.91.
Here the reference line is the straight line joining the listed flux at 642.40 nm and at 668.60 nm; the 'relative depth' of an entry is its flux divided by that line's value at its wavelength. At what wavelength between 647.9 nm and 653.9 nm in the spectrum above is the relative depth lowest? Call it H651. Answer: 649.80 nm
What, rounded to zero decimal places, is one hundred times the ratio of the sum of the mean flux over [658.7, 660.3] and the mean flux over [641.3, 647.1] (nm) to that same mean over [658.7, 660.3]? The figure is 193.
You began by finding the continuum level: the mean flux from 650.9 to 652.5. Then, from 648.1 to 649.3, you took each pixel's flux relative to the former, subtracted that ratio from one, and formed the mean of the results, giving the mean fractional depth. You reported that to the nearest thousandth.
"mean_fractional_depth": 0.016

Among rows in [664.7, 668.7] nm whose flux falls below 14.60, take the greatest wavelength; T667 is 668.60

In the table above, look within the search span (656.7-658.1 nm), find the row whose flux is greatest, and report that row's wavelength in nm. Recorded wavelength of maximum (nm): 657.20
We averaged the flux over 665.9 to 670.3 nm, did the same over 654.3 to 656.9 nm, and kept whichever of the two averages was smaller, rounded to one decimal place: 14.5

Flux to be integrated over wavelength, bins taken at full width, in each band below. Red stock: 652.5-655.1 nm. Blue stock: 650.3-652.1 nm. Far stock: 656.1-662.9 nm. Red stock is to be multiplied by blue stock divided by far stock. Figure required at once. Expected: 10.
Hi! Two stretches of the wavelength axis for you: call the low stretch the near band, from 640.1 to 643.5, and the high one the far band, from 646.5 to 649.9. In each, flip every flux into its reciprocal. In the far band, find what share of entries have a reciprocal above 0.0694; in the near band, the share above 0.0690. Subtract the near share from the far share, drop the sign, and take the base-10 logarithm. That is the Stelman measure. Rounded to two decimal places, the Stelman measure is -0.19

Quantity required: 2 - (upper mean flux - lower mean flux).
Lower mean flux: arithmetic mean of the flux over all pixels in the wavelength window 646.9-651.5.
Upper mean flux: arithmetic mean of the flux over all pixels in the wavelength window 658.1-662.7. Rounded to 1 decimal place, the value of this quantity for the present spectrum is 1.5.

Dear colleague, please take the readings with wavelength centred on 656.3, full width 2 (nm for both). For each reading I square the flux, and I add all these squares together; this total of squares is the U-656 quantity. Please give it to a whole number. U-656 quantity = 2263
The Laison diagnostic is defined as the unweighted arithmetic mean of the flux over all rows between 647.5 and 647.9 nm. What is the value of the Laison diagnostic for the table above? 15.20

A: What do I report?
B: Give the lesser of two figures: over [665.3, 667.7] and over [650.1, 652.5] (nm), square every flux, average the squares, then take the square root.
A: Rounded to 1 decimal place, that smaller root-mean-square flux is 14.6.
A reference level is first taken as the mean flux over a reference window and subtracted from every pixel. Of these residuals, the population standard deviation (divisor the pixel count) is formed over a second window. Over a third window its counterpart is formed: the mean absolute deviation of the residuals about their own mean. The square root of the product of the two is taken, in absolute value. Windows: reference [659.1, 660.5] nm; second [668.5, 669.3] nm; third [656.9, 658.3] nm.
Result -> 0.27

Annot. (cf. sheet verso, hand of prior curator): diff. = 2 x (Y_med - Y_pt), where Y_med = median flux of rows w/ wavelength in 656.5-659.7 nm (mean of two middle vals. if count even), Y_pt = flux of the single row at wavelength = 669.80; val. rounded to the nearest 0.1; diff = 1.1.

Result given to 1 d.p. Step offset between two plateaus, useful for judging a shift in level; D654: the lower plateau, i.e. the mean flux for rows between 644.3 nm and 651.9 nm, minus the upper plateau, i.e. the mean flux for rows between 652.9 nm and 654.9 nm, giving -1.2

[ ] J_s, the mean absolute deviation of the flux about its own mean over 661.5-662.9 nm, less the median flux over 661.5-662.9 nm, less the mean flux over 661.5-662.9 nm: -29.7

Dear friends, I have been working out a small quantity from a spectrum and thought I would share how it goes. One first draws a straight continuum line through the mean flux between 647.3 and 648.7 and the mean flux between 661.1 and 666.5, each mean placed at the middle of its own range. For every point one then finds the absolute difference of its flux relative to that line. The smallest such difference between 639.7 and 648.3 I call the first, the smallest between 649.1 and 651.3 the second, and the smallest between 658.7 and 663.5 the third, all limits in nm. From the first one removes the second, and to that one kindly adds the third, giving -0.02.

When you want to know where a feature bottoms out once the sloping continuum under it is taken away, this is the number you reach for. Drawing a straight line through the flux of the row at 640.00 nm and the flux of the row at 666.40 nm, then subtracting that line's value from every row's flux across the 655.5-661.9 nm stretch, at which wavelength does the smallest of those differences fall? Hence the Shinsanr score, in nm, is 660.80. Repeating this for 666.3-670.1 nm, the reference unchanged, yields 669.40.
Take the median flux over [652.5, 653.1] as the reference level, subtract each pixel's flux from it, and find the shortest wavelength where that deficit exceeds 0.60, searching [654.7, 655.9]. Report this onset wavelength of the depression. 655.40 nm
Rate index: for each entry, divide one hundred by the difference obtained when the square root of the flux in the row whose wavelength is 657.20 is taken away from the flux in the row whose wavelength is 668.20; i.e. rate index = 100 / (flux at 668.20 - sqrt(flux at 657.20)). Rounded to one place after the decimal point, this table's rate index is 9.8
